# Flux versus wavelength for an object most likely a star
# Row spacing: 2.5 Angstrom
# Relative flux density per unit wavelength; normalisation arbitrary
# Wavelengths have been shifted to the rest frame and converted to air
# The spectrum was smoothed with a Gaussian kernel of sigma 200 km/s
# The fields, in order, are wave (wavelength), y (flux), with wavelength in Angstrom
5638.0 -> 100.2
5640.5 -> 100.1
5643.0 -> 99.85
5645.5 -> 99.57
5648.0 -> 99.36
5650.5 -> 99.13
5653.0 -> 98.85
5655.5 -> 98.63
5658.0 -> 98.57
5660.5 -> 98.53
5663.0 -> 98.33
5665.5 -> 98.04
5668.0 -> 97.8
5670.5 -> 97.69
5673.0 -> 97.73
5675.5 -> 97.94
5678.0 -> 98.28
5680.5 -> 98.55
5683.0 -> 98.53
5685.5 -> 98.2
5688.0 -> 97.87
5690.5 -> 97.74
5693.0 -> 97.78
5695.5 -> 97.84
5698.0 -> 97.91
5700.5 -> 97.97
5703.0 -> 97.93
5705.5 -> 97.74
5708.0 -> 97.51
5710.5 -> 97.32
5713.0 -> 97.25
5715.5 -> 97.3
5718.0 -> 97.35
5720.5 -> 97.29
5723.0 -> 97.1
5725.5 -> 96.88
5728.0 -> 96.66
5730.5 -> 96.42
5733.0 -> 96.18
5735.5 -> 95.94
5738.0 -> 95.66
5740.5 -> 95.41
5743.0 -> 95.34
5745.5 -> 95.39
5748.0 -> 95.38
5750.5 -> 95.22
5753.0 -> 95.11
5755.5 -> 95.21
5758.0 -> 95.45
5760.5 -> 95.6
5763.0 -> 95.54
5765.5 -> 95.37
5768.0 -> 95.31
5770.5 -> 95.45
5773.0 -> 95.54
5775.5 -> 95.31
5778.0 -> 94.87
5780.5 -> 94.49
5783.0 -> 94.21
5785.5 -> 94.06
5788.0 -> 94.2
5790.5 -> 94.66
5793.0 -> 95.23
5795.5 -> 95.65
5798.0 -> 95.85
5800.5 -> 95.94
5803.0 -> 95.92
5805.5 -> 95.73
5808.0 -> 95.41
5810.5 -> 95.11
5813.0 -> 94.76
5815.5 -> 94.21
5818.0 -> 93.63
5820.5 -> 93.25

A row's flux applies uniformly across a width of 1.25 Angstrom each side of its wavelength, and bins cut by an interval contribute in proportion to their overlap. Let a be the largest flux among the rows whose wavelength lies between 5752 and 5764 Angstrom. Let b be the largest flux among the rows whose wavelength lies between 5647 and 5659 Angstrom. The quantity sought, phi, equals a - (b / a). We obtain 94.6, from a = 95.6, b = 99.36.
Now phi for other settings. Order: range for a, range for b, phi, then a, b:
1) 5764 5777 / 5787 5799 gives 94.5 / 95.54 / 95.85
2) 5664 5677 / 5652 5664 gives 97.0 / 98.04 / 98.85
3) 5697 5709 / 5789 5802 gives 97.0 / 97.97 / 95.94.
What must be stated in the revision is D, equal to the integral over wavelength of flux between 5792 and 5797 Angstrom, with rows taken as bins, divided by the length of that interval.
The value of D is 95.5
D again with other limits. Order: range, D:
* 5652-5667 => 98.5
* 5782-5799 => 94.8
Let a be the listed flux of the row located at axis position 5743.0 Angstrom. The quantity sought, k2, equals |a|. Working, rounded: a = 95.34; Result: 95.3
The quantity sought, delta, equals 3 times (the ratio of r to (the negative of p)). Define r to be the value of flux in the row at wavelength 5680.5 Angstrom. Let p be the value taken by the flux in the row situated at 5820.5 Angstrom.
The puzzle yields -3.17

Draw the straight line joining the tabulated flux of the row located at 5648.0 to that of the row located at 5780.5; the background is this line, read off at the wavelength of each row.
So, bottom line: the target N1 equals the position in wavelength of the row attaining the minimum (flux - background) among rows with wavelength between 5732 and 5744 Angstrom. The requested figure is 5740.5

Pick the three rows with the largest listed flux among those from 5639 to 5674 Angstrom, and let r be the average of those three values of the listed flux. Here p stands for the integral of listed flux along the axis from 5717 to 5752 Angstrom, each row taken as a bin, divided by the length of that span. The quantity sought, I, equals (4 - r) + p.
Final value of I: 0.3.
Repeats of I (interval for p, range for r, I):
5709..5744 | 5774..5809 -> 4.7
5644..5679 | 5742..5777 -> 6.9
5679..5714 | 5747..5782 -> 6.3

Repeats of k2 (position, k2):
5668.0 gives 97.8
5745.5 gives 95.4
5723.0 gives 97.1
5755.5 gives 95.2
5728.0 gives 96.7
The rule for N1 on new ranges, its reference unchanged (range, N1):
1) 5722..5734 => 5733.0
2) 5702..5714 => 5710.5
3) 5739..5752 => 5740.5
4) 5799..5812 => 5810.5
